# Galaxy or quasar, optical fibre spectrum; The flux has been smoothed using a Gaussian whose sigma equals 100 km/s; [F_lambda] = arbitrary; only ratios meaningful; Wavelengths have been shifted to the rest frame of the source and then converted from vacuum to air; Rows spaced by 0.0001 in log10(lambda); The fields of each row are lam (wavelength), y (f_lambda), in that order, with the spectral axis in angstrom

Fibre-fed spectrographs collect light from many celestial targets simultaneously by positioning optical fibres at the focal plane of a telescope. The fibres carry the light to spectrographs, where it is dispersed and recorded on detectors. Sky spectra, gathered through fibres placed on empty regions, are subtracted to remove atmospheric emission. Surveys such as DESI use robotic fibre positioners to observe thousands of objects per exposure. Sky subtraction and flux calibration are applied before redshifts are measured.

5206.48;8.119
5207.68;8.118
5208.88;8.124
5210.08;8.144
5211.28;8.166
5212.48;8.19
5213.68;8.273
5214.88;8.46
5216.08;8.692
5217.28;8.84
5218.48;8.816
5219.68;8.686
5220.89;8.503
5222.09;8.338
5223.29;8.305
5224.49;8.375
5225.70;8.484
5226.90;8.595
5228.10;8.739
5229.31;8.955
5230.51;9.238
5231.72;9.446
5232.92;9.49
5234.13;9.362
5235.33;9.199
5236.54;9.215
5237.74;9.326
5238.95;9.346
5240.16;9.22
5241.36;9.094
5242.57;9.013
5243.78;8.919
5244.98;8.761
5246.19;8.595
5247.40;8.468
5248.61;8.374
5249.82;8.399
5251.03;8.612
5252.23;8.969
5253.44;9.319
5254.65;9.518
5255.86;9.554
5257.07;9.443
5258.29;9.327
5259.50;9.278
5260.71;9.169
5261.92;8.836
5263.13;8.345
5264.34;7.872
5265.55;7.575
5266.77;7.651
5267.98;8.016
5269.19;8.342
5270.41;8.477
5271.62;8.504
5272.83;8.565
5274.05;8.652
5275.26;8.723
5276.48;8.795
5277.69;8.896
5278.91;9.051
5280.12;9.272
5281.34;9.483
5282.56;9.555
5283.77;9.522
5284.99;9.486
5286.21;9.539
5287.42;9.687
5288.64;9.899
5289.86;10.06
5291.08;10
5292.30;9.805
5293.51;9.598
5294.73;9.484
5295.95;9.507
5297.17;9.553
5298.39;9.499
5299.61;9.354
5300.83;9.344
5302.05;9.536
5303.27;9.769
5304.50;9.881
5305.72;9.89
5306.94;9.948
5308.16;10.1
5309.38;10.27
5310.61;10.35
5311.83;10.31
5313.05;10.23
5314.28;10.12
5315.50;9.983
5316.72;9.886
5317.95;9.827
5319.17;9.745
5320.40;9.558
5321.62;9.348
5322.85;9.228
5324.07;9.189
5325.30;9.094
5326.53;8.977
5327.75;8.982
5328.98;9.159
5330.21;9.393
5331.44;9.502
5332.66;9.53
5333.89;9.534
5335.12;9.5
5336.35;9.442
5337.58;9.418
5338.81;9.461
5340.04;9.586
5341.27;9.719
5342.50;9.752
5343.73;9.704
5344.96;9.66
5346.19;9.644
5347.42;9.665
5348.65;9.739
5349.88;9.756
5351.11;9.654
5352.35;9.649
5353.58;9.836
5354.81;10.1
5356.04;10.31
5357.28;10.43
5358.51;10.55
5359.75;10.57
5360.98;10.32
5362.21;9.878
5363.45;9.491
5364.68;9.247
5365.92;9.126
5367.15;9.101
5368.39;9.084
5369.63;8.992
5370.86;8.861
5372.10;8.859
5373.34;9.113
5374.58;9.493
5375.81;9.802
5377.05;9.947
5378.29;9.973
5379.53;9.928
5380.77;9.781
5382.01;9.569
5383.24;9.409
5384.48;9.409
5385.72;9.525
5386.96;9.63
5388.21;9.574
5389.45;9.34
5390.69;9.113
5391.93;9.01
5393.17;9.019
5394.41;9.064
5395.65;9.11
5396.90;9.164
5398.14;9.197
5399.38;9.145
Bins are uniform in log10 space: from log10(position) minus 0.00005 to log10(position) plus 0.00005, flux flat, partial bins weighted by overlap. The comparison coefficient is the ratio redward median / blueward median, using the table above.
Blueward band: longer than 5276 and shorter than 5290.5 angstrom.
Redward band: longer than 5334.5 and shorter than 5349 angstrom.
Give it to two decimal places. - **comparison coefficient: 1.02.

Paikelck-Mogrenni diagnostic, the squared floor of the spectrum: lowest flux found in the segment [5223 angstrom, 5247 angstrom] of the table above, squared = 69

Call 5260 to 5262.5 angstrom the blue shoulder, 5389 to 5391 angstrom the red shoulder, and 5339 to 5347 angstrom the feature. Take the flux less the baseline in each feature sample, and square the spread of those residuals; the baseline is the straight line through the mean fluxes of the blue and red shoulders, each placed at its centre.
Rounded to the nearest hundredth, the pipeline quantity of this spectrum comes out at 0.00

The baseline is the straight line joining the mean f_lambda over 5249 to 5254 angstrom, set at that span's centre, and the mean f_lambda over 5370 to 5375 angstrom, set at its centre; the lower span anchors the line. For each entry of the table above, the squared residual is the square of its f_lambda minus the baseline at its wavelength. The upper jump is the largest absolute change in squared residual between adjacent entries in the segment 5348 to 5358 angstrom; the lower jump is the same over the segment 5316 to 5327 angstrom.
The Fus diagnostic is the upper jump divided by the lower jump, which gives 1.9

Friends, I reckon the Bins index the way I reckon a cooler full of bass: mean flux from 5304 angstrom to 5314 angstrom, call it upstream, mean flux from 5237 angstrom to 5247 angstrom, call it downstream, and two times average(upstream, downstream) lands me 19.2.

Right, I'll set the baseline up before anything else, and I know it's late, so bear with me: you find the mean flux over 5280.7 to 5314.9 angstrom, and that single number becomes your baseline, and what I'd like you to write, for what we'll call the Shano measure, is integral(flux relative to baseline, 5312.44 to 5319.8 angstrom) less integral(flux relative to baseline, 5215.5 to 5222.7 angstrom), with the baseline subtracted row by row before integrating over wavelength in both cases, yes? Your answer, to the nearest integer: 10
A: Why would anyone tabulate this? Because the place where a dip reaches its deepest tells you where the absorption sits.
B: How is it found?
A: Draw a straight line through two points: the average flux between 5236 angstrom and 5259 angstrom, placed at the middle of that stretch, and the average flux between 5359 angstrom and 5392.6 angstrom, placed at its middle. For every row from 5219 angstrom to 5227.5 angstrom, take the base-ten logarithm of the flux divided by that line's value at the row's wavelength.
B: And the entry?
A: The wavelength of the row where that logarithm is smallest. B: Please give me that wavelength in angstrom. 5223.29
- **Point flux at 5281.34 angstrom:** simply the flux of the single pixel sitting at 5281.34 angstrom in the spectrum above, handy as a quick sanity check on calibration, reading 9.483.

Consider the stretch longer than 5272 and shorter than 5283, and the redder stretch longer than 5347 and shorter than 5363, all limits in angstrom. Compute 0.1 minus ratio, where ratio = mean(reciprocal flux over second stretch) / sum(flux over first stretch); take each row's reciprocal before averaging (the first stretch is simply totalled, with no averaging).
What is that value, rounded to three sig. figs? 0.0988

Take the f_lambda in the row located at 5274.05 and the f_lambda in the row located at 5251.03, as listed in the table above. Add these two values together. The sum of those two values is 17.3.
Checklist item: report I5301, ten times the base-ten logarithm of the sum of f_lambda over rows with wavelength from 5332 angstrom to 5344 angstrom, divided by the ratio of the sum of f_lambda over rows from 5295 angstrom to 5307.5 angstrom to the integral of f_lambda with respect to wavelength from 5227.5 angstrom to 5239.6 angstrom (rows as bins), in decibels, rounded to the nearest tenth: 20.4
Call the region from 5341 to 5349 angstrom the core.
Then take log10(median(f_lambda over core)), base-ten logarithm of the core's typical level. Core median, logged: 0.987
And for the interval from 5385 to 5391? 0.979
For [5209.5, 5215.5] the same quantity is 0.913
